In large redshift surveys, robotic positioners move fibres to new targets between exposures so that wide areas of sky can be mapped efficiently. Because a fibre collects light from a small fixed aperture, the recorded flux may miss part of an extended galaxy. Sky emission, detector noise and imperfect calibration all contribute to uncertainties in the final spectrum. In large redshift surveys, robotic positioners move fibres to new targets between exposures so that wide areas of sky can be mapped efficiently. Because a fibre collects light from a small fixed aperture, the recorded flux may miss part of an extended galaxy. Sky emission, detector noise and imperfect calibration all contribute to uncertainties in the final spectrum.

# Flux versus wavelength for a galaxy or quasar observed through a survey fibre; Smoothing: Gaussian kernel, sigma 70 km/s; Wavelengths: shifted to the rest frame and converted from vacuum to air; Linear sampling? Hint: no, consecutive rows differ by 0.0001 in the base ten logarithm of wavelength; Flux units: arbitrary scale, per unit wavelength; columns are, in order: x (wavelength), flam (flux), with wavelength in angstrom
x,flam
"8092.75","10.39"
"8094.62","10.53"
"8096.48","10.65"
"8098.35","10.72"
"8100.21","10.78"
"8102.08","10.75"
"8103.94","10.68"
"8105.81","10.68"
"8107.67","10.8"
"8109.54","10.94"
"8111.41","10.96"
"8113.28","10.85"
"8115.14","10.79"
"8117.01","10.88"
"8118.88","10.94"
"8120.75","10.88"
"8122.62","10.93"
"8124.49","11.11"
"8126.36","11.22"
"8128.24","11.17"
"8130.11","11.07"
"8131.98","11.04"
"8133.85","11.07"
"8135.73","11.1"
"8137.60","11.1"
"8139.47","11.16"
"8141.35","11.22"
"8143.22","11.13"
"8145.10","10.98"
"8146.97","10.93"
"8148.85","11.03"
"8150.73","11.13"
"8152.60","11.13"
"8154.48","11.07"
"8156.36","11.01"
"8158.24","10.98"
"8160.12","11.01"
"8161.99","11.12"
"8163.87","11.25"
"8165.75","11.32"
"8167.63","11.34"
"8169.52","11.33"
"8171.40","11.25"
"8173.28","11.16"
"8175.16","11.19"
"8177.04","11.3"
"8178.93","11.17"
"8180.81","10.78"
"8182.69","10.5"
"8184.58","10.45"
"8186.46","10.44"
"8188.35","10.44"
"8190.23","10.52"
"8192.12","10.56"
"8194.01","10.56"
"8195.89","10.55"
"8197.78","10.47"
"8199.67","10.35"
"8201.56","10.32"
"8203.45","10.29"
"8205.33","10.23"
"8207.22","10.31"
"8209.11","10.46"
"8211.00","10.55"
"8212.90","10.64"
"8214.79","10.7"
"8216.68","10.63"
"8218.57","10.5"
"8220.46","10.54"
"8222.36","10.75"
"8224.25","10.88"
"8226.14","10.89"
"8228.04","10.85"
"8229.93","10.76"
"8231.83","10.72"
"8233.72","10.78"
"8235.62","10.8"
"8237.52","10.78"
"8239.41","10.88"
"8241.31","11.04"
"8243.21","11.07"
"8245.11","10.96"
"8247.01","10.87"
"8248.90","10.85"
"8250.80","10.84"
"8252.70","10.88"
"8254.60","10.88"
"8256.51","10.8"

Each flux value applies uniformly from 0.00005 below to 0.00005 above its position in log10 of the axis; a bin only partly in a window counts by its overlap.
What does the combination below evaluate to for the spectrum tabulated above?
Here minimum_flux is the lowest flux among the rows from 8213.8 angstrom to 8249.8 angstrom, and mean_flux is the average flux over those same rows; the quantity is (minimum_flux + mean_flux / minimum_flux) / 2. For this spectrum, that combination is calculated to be 5.76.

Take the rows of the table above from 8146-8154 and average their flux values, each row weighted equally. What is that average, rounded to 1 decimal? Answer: 11.1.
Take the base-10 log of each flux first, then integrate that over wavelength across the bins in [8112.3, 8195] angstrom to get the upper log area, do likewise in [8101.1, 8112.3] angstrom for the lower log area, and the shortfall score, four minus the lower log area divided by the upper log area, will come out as 3.9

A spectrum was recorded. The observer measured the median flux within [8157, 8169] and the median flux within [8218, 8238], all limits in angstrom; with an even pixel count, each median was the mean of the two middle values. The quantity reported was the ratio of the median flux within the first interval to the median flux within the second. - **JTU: 1.04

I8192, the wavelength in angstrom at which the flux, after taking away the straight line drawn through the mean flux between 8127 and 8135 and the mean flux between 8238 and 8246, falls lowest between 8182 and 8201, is 8199.67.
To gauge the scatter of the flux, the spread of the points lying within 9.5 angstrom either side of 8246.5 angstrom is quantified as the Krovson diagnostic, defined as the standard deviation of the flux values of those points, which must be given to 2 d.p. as 0.09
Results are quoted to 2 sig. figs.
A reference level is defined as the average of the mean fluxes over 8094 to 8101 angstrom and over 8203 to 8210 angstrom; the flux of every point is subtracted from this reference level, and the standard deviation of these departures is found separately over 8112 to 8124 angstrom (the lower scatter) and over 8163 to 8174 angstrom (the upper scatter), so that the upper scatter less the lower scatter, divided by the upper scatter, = 0.20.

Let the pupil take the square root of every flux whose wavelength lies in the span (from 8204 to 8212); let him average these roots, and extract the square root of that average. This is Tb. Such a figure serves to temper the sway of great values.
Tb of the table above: 1.80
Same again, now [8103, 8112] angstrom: 1.81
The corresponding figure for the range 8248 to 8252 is 1.81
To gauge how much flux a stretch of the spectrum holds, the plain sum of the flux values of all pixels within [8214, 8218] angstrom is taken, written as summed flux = 21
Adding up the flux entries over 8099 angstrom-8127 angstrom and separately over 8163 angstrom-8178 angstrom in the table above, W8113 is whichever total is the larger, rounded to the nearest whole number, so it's 163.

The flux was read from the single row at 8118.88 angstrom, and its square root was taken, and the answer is 3.31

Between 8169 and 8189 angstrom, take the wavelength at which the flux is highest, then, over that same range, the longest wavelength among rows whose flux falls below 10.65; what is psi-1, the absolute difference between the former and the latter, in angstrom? 18.8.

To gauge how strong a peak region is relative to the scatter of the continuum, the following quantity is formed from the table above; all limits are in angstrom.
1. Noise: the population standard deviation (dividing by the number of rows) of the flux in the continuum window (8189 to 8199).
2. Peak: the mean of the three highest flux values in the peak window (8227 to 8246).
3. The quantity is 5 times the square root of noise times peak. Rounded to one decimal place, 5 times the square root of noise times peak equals 3.1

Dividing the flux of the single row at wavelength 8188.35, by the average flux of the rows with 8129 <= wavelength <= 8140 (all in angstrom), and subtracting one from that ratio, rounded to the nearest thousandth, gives -0.059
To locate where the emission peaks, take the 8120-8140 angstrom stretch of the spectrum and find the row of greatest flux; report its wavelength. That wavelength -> 8126.36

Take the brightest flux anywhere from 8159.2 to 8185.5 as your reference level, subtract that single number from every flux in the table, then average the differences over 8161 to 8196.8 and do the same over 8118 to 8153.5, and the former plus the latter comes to -0.70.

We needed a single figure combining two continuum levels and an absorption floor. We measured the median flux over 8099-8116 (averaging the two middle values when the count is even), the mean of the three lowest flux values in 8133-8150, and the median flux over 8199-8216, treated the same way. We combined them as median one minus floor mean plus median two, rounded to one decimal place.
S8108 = 10.2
